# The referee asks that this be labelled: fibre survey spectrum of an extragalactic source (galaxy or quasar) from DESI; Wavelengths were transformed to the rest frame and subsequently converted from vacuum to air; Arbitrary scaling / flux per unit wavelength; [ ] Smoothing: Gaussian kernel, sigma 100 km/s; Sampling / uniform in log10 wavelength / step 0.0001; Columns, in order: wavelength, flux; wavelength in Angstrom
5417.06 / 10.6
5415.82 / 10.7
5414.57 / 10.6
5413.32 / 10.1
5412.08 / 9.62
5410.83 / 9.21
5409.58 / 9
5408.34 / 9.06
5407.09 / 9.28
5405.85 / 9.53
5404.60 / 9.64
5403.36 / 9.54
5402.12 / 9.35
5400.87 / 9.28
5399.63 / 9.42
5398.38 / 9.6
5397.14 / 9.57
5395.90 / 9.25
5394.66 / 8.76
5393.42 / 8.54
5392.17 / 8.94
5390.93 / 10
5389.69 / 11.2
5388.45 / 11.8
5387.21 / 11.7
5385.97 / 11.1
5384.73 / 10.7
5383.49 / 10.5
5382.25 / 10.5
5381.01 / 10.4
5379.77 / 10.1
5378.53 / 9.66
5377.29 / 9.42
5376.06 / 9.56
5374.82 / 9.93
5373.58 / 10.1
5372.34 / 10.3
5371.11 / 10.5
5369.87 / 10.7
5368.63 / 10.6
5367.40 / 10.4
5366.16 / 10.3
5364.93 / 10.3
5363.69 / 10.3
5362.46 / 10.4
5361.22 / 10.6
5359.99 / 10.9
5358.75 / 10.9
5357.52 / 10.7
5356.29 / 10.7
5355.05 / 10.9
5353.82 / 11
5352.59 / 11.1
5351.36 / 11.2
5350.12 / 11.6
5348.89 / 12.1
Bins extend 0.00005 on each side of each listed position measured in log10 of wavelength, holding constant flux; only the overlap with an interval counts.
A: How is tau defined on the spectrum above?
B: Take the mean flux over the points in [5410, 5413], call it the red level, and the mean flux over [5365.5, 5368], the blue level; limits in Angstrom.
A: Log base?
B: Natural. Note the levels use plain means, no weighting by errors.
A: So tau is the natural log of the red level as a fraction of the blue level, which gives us -0.09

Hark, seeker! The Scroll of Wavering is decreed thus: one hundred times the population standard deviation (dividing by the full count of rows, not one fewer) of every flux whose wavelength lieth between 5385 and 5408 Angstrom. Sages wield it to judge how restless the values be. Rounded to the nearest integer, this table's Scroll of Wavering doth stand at 95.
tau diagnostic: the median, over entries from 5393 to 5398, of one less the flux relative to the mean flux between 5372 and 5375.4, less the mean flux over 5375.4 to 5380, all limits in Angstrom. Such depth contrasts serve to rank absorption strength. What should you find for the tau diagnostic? -9.6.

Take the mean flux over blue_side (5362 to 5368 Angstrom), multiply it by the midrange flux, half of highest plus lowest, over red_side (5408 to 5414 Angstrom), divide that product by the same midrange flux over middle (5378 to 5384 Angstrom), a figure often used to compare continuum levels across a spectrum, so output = 9.80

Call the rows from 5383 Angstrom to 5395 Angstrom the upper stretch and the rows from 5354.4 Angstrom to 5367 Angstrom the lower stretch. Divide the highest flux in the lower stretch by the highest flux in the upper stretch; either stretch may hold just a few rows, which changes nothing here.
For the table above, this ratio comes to 0.92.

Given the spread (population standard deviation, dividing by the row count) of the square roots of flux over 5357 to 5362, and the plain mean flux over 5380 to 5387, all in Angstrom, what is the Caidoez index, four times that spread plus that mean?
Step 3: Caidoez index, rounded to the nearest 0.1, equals 10.7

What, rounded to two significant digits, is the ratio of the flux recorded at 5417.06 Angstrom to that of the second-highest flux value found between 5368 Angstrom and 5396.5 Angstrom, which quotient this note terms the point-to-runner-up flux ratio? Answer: 0.91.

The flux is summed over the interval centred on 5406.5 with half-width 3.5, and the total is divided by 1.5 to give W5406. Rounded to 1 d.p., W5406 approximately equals 37.4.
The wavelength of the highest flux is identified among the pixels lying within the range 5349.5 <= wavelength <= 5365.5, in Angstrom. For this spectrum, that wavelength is 5350.12 Angstrom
